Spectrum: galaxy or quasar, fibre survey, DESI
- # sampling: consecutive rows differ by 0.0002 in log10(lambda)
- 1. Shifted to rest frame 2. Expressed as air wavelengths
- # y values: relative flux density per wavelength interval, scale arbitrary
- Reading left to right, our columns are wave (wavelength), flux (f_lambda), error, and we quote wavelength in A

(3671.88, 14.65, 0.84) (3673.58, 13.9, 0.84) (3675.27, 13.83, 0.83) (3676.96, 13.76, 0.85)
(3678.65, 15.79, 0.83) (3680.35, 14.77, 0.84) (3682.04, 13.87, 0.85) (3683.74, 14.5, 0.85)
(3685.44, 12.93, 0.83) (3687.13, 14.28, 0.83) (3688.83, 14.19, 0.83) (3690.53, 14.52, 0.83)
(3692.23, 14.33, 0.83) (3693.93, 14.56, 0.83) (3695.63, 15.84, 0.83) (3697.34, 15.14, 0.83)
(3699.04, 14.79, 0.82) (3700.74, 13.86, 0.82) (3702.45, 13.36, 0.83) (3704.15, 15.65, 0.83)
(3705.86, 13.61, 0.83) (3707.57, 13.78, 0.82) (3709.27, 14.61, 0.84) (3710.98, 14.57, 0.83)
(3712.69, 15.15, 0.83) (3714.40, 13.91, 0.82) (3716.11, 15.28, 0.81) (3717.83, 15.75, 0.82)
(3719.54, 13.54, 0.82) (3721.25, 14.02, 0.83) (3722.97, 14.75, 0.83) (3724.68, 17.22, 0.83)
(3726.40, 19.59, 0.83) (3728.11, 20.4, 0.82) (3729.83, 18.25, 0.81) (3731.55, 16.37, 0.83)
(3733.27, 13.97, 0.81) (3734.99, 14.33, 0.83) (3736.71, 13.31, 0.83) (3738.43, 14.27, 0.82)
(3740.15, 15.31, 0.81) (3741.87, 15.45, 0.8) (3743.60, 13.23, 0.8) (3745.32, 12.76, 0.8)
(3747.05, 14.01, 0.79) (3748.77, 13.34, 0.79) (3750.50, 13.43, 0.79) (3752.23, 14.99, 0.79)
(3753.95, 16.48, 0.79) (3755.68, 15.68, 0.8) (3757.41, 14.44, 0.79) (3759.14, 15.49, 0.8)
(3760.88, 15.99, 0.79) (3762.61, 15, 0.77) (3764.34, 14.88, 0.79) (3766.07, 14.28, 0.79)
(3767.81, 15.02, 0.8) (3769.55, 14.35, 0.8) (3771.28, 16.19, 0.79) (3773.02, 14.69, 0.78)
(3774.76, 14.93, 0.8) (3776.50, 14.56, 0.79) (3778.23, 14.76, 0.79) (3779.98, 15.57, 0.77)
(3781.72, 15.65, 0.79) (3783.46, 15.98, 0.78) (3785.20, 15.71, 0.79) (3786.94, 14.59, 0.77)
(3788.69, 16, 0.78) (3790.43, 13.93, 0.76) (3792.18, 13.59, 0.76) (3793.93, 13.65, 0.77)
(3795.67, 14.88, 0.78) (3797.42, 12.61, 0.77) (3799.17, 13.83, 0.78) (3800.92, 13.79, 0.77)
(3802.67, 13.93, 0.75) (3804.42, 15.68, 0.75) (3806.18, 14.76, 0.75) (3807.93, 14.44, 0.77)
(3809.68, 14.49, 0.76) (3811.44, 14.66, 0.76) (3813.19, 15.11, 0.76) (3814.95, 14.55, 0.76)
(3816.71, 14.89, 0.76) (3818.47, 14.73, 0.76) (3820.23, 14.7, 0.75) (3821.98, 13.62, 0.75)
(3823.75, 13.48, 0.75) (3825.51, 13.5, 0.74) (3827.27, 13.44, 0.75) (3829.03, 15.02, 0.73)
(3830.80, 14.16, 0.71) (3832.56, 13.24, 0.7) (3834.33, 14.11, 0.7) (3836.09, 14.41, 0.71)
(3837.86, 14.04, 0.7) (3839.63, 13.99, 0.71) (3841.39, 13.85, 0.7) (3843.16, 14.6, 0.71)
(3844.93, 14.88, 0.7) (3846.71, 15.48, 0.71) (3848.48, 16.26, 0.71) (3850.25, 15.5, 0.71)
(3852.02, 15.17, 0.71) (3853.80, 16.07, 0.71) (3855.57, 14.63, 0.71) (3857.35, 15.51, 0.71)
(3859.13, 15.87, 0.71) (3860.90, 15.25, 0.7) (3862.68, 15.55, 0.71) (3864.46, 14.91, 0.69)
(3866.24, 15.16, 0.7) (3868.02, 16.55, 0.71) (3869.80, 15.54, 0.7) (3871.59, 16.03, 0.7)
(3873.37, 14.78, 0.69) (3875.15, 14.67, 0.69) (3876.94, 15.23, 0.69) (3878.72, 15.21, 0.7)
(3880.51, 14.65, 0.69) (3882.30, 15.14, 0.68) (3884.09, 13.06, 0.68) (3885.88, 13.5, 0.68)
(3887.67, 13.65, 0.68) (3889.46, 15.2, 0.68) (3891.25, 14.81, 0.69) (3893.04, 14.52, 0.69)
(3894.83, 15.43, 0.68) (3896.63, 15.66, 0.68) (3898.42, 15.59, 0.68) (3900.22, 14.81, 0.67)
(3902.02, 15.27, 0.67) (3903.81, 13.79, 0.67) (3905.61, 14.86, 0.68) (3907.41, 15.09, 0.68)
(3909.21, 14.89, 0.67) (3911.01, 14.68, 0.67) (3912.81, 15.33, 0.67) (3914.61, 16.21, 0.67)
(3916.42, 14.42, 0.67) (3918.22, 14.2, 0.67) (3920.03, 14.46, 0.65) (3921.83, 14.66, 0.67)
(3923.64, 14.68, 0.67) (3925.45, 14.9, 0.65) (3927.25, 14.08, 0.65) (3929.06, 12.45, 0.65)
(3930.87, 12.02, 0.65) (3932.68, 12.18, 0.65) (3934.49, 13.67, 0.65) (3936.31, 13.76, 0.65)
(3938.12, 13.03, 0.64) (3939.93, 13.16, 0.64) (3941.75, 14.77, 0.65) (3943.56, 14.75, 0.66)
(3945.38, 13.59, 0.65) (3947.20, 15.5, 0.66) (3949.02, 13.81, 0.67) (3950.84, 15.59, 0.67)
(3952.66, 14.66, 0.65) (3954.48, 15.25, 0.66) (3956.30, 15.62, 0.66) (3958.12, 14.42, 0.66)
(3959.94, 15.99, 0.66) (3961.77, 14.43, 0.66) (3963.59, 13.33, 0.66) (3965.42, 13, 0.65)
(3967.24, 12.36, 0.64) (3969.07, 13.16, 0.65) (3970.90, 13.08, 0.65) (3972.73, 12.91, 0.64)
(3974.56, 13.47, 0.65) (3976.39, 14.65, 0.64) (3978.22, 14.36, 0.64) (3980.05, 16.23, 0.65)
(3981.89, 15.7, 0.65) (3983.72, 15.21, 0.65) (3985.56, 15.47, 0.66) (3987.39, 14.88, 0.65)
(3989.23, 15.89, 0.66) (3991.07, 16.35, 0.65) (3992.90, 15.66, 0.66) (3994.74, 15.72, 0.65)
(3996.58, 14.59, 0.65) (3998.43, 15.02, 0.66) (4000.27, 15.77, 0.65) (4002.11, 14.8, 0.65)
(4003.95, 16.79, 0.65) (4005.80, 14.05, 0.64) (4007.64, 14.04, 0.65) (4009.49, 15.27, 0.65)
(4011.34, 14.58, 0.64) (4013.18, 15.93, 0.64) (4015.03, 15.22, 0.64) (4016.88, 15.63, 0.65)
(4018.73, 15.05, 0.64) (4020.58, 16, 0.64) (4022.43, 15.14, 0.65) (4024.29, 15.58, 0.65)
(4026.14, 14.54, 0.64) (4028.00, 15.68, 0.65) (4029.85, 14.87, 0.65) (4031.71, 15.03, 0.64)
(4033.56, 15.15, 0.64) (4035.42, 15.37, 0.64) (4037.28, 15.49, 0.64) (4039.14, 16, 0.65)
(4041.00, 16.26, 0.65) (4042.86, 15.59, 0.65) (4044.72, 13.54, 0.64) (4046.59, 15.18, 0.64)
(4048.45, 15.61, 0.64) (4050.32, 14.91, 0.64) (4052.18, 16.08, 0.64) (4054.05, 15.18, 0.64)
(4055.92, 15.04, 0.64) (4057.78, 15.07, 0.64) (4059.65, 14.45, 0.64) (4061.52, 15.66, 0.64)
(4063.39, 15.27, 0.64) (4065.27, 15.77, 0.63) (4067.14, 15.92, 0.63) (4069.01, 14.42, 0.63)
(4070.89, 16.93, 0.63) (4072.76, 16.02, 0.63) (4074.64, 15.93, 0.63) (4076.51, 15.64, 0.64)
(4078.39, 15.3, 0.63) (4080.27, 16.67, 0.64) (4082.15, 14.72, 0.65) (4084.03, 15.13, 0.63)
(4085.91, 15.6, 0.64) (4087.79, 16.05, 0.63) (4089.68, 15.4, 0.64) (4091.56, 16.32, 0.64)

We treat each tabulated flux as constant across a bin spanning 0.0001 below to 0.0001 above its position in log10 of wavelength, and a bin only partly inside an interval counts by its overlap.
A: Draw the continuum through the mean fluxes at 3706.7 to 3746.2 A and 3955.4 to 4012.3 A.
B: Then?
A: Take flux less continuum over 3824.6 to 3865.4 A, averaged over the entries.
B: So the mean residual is -0.23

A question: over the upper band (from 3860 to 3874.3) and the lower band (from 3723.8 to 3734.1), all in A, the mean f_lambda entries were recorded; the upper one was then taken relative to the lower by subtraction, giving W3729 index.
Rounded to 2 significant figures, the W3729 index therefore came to -2.2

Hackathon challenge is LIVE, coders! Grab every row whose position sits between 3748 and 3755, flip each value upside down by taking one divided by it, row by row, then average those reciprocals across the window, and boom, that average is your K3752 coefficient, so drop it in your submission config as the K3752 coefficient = 0.069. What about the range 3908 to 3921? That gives 0.067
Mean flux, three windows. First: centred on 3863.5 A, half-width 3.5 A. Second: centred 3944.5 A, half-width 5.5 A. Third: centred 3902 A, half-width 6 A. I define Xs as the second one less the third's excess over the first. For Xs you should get 14.5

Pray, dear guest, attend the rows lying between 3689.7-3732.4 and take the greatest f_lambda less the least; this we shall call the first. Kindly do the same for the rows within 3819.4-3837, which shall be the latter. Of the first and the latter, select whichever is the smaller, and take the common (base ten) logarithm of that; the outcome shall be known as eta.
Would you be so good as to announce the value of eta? 0.25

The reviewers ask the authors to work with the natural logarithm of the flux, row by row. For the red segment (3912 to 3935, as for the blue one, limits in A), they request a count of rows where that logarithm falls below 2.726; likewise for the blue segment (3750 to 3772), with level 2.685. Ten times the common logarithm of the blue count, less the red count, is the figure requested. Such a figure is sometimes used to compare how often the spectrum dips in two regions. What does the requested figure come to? -5.0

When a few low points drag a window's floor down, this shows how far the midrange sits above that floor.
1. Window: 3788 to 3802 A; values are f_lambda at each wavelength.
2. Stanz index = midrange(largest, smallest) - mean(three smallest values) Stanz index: 1.0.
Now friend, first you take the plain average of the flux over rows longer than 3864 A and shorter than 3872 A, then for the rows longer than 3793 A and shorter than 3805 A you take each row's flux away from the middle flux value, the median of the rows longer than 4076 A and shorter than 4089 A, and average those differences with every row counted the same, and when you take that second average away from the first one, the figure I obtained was 14.1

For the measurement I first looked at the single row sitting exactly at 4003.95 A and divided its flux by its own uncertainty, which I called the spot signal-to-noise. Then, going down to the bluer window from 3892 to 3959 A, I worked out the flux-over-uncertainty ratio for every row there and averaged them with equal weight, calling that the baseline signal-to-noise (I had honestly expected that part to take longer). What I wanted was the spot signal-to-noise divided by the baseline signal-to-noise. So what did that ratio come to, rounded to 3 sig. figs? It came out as 1.18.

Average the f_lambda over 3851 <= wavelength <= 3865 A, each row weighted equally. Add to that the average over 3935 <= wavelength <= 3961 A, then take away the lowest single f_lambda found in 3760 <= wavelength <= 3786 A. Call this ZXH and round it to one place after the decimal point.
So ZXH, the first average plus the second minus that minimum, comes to 15.7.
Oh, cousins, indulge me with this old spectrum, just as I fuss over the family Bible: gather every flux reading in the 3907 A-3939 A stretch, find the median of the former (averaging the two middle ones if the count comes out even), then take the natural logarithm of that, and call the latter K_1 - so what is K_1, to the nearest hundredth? 2.67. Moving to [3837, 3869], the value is 2.72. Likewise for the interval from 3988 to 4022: 2.74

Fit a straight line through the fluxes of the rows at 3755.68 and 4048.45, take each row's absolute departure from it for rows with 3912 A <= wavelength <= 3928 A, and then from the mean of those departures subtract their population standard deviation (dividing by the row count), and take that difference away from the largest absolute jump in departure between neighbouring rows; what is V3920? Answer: 0.2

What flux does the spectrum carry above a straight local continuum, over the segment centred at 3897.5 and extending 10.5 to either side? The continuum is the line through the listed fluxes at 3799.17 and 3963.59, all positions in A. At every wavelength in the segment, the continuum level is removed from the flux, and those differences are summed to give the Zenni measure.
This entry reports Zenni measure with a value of 16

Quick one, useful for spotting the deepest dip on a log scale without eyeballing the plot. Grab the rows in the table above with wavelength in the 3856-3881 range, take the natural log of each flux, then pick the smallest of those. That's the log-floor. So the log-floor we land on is 2.68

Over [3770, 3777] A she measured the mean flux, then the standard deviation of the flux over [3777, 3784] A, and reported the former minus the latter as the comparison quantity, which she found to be 14.6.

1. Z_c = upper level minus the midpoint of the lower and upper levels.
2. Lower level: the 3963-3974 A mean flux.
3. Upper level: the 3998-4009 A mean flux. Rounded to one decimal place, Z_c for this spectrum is 1.1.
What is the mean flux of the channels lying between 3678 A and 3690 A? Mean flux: 14.3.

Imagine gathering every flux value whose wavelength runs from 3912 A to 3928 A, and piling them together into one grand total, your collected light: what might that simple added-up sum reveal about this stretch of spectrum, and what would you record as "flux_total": 133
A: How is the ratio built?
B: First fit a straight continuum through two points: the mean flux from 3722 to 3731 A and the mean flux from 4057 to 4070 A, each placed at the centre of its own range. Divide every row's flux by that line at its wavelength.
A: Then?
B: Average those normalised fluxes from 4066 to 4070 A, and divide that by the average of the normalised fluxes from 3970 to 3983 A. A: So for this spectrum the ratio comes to 1.11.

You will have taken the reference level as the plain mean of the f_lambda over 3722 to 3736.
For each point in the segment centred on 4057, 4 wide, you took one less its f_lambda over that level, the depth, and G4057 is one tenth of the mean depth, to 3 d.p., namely 0.011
